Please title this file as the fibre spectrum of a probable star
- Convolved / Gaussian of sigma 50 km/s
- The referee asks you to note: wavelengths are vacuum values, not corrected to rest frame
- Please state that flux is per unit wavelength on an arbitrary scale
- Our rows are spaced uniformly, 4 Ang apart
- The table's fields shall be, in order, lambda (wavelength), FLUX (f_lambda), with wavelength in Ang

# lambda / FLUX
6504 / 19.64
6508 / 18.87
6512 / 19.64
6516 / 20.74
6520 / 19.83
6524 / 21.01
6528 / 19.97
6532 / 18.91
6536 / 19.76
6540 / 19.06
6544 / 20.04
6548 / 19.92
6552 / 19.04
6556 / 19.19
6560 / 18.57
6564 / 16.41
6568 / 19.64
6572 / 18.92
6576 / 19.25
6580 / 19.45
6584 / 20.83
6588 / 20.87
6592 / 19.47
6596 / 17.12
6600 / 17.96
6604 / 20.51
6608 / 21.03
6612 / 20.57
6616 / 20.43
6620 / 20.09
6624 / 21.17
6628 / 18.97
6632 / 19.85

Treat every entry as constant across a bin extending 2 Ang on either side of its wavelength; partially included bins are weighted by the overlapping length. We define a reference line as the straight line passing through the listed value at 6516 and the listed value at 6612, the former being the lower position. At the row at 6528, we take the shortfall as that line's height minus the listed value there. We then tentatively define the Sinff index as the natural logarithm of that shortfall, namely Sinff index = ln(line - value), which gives -0.3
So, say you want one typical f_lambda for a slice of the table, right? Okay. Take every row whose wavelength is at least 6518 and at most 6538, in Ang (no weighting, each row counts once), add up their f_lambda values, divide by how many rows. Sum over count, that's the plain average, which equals 19.9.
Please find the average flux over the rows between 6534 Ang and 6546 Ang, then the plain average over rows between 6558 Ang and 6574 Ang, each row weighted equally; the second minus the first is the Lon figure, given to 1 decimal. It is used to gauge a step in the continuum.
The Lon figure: -1.2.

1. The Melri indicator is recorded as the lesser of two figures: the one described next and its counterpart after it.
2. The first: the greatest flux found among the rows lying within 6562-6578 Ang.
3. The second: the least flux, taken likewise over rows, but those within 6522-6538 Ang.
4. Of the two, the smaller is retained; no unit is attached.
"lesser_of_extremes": 18.9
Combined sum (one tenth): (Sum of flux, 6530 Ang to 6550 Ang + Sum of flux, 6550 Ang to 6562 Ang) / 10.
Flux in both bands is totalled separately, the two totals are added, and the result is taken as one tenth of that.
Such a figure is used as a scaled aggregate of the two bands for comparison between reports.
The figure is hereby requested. 15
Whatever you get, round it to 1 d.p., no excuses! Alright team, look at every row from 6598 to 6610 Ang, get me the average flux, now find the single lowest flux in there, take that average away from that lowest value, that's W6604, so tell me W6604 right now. -1.9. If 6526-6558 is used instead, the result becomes -0.6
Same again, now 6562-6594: -2.9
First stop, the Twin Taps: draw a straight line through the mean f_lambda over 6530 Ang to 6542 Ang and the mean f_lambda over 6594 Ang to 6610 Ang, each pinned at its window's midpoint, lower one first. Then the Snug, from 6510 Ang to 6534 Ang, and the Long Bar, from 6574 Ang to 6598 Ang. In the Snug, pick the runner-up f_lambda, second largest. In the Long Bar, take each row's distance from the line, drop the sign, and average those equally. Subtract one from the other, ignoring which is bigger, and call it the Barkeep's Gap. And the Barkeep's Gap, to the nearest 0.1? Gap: 19.7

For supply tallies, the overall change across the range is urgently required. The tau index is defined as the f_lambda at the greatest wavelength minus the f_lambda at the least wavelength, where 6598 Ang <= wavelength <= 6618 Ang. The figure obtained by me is 2.5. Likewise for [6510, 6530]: 0.3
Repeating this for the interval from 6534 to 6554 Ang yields -0.7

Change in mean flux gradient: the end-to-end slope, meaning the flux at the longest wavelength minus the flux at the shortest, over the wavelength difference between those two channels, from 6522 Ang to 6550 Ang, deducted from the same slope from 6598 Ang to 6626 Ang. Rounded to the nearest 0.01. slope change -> 0.18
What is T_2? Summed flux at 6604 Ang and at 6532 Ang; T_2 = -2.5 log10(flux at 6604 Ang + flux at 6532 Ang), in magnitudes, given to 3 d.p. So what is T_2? -3.989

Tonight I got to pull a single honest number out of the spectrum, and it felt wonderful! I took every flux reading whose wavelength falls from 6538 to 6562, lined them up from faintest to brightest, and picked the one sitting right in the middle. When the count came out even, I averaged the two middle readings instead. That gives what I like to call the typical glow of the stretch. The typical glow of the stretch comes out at 19.1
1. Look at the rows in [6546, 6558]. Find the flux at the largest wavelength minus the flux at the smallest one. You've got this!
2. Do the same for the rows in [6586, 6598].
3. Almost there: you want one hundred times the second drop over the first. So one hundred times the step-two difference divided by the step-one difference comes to 514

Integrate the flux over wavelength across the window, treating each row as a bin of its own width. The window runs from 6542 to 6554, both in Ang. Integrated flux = 236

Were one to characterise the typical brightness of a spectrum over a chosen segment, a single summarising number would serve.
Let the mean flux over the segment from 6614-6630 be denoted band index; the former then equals 20.2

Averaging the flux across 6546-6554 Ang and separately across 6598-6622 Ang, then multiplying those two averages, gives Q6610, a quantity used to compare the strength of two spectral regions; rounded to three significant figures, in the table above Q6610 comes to 392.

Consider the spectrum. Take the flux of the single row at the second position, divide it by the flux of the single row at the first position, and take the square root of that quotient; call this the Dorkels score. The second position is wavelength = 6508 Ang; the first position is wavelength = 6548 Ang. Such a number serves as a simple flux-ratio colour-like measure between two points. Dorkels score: 0.97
